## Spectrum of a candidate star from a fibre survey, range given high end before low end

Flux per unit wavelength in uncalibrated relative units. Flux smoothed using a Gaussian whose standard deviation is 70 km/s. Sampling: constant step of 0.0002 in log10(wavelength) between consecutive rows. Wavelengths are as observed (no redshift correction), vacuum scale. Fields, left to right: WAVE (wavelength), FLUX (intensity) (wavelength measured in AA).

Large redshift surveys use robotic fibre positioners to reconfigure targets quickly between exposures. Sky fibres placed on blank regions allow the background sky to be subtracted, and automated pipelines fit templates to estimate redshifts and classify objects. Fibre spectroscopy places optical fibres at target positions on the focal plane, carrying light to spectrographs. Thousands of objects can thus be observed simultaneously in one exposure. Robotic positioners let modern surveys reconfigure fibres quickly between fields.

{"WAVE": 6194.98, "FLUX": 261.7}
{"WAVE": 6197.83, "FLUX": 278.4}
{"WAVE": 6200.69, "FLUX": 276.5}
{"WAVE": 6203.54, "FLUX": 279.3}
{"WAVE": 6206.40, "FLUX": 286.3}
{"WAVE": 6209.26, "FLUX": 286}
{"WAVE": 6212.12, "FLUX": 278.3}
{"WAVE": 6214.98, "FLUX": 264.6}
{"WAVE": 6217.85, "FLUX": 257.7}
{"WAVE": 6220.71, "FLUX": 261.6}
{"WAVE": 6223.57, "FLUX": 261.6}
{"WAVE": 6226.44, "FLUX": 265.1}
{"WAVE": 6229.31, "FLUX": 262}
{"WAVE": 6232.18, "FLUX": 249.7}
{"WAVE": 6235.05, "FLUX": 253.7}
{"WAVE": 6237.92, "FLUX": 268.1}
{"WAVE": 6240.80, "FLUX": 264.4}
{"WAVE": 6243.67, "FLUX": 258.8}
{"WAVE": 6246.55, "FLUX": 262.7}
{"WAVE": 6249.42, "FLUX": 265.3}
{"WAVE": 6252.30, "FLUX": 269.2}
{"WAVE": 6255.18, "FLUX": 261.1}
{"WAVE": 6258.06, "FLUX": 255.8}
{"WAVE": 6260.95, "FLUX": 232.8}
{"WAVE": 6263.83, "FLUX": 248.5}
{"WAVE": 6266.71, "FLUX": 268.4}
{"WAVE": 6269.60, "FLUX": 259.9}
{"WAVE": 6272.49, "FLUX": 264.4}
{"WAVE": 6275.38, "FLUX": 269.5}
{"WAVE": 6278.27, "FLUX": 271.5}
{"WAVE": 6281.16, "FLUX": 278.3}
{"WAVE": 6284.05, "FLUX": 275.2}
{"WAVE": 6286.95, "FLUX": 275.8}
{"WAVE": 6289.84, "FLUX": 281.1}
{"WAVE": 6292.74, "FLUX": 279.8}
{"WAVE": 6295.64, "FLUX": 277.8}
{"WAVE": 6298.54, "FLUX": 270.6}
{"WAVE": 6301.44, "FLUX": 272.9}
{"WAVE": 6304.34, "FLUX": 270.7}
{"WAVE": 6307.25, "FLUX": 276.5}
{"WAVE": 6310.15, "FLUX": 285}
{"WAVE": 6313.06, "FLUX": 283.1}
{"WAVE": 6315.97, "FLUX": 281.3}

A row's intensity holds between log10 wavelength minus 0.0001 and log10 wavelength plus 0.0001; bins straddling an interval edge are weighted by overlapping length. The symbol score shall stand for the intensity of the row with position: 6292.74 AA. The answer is 279.8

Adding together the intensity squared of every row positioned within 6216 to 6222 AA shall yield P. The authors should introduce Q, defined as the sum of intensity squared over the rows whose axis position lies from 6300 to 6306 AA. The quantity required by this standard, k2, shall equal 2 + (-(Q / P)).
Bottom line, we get 0.90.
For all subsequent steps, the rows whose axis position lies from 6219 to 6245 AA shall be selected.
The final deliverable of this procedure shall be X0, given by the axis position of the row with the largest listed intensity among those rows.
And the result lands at 6237.92 AA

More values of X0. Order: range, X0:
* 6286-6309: 6289.84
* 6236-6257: 6252.30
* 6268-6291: 6289.84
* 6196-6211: 6206.40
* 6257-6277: 6275.38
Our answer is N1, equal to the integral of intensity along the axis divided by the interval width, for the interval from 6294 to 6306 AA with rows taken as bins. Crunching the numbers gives 273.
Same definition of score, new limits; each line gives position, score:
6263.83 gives 248.5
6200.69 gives 276.5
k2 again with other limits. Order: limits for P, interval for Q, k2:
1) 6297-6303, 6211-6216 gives 1.00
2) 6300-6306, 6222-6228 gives 1.06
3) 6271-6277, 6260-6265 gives 1.19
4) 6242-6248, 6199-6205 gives 0.86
